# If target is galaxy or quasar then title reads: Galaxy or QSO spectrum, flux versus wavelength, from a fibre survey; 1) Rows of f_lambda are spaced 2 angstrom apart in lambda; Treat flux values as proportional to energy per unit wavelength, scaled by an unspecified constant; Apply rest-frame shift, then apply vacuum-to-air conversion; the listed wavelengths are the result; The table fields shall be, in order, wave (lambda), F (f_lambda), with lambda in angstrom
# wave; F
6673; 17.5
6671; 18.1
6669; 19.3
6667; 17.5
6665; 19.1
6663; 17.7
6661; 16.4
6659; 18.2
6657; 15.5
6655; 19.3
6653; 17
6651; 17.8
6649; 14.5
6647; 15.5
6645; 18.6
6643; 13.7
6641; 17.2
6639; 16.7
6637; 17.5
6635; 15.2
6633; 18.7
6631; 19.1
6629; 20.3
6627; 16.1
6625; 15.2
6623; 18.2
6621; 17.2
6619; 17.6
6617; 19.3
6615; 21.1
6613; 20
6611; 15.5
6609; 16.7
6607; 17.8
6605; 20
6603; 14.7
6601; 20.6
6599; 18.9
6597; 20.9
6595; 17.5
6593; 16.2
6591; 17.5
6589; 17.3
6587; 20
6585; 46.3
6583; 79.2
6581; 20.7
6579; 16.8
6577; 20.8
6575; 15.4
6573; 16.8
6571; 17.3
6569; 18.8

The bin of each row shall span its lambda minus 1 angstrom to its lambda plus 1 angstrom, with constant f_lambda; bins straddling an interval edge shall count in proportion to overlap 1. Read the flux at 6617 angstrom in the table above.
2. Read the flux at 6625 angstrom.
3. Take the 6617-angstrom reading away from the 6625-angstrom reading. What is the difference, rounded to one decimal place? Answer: -4.1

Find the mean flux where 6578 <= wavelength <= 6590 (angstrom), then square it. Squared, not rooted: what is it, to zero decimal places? 1114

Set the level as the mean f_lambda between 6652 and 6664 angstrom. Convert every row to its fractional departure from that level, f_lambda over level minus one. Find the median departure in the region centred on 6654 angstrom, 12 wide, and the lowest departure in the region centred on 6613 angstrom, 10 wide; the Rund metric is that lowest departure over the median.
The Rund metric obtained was -37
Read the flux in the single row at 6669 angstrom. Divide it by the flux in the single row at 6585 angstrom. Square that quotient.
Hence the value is 0.17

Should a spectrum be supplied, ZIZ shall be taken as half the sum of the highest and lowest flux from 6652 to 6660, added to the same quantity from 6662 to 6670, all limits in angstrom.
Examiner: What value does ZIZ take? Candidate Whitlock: 35.8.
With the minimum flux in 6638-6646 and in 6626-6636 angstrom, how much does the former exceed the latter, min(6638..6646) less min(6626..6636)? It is -1.5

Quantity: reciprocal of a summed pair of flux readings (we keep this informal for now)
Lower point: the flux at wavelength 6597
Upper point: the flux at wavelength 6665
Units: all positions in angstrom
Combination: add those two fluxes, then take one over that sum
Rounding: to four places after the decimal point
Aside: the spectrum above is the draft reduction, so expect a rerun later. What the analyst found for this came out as 0.0250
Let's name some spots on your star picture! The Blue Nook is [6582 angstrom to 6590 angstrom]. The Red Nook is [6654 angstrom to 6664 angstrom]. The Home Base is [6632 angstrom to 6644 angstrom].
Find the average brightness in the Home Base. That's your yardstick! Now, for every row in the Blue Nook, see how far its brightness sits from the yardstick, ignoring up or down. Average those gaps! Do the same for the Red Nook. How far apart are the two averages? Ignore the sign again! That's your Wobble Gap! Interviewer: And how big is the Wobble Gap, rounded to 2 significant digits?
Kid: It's 23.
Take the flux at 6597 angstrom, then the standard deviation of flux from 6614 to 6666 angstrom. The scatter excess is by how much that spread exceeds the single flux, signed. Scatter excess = -19.1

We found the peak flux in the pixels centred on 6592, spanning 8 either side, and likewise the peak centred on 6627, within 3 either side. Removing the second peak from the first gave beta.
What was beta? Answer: 26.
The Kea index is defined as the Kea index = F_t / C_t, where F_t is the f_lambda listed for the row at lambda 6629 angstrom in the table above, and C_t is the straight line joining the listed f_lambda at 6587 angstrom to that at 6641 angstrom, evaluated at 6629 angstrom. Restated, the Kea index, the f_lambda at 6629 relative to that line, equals 1.14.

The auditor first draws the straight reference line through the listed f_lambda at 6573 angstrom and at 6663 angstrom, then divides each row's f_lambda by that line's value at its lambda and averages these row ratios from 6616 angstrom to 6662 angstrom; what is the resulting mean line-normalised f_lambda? 0.98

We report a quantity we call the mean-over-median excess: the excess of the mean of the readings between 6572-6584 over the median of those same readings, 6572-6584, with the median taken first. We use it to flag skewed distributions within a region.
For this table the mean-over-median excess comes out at 9.5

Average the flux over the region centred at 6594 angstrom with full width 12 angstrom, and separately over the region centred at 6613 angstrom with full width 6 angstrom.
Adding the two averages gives 36.9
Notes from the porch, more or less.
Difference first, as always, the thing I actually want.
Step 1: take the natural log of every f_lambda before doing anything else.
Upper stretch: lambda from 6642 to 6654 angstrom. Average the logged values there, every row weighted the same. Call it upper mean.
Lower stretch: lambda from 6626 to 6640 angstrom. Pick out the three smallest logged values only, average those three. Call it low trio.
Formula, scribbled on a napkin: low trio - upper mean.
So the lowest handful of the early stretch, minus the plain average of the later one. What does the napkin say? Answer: -0.01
